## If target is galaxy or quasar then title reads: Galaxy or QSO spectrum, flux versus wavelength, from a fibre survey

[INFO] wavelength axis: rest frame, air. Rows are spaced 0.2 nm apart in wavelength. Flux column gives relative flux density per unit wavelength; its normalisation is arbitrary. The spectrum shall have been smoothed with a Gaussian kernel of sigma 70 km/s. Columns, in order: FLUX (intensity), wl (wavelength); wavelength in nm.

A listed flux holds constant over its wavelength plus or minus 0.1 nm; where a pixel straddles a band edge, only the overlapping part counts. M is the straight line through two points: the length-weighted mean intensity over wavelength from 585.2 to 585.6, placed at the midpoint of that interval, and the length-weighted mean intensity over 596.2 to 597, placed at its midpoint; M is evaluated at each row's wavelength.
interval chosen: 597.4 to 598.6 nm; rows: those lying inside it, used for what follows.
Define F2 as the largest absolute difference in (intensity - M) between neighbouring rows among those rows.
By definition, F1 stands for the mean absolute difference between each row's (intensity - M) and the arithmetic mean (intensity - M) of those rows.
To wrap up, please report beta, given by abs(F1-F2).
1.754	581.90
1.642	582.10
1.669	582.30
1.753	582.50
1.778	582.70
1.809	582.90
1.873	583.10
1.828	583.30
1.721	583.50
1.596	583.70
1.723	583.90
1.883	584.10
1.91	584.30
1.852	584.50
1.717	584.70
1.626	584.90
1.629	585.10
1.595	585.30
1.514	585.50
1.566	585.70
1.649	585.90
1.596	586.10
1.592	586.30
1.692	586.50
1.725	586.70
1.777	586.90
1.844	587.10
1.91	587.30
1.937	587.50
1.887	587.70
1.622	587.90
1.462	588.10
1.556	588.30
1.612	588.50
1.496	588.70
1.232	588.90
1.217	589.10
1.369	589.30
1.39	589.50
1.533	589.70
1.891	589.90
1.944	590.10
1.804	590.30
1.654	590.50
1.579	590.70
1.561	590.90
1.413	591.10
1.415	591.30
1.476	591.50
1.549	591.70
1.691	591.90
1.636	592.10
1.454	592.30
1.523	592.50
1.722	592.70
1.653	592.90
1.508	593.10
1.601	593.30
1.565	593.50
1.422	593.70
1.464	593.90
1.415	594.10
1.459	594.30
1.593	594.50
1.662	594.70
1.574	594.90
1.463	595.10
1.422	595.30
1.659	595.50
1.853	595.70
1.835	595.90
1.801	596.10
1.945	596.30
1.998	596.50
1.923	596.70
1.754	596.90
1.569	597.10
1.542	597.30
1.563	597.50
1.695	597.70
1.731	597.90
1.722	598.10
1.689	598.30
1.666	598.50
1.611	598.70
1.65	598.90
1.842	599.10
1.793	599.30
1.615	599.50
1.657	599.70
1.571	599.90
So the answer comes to 0.08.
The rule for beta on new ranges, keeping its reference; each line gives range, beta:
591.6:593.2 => 0.11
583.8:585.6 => 0.03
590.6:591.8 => 0.09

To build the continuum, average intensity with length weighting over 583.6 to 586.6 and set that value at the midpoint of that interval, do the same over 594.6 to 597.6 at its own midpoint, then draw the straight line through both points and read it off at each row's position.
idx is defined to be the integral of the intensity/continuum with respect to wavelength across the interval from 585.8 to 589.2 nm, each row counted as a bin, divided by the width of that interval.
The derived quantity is 0.97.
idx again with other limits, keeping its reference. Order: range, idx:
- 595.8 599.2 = 1.02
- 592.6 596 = 0.93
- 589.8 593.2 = 0.95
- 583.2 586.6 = 1.01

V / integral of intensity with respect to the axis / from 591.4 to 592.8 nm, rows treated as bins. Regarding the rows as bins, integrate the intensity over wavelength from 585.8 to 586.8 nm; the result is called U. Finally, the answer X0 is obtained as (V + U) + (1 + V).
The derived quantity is 7.1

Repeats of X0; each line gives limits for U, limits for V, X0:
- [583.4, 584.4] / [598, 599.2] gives 6.8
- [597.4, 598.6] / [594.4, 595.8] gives 7.5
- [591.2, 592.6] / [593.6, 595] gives 7.4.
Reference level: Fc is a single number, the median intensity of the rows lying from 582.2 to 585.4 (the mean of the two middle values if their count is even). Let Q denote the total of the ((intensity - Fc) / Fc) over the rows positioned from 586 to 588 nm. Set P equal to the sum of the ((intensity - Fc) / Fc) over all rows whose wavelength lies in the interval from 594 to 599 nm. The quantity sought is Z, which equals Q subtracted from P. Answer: -1.1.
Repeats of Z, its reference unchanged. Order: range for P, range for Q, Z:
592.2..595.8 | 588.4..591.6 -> 0.0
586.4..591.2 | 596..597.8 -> -1.6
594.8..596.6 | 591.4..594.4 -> 1.6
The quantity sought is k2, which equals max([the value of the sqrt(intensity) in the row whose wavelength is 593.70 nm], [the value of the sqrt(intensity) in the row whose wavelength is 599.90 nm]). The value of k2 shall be 1.25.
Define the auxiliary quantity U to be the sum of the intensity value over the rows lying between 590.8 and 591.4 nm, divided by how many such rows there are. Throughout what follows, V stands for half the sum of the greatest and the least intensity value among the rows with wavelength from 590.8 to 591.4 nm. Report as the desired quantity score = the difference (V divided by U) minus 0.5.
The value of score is 0.516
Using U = 1.46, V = 1.49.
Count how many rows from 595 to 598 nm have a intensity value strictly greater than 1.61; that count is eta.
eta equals 10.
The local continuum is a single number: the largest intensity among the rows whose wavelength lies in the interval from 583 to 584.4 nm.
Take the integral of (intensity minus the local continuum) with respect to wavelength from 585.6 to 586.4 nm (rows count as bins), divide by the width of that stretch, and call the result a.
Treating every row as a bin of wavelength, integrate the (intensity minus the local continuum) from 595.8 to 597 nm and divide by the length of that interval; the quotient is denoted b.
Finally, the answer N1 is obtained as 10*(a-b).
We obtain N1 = -3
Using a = -0.31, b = -0.03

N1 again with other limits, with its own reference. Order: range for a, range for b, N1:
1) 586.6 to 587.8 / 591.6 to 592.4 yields 3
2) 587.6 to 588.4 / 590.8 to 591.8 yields 1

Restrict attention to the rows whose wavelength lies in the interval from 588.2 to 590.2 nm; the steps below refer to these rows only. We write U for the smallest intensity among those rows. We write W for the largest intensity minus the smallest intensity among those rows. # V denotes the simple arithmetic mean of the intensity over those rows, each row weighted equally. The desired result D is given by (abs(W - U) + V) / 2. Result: 1.01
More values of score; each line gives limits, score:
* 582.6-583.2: 0.503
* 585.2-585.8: 0.498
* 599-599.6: 0.488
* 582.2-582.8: 0.494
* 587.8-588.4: 0.497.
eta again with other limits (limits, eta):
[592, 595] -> 4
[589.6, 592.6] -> 6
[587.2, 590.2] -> 7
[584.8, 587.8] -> 10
